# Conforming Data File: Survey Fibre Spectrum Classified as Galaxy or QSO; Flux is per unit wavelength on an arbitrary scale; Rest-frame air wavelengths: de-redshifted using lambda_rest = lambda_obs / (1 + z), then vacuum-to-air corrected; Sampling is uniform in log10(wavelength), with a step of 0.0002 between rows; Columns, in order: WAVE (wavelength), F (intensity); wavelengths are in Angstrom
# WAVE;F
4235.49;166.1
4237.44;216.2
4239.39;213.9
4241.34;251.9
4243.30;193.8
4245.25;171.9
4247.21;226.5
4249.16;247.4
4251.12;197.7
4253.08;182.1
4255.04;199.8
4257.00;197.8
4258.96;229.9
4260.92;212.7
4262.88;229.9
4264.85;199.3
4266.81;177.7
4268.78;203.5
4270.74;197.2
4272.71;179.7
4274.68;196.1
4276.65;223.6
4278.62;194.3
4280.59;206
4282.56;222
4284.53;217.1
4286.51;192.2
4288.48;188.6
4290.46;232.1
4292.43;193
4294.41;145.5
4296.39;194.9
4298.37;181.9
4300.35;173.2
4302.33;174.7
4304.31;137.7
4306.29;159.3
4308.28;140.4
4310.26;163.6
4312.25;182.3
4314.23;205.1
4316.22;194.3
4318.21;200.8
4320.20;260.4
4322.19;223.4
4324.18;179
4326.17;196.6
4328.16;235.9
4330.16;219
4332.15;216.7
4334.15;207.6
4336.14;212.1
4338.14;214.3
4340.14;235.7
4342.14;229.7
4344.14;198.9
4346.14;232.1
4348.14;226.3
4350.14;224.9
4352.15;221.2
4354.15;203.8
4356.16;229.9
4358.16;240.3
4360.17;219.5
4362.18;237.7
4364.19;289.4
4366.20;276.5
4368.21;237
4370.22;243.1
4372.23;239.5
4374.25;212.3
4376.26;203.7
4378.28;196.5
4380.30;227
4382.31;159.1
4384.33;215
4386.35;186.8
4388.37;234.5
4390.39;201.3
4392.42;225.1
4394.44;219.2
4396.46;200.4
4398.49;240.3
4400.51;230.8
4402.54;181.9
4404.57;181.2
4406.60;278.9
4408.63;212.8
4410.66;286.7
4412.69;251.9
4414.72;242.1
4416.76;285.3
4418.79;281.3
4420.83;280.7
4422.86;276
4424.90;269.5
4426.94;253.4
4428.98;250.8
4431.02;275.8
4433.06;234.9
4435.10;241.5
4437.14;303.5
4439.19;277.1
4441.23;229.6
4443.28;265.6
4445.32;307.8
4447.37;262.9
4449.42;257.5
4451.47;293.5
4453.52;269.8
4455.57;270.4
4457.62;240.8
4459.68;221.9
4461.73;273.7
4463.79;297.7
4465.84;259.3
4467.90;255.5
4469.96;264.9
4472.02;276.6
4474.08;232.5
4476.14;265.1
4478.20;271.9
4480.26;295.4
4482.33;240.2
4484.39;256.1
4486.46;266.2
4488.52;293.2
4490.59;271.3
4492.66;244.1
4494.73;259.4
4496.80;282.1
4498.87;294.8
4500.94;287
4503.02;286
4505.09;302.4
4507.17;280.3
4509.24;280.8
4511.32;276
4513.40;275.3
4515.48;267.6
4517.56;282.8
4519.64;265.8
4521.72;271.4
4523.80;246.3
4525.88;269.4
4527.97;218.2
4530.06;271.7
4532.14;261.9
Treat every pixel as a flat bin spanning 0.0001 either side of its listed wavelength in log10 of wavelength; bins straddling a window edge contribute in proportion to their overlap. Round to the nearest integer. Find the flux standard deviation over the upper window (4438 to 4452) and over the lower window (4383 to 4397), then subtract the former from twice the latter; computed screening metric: 7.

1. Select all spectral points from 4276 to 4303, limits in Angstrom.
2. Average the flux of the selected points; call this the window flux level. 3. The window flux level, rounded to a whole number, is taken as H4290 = 196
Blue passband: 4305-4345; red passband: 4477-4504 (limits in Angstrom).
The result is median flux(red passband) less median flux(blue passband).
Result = 66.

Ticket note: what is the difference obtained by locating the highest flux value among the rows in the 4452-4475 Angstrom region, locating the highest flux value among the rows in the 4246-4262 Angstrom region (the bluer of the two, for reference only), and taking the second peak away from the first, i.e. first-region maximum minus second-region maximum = 50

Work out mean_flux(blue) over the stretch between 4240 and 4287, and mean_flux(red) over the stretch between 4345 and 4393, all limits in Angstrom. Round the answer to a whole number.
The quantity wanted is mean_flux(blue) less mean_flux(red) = -18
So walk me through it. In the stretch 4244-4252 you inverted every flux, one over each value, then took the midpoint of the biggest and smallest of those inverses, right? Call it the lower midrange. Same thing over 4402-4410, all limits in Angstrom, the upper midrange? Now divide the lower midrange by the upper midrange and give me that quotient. 1.08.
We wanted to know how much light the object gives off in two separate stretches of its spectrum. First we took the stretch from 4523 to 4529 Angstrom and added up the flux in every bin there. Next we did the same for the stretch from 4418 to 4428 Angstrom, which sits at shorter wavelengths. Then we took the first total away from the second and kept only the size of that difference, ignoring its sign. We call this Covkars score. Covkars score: 627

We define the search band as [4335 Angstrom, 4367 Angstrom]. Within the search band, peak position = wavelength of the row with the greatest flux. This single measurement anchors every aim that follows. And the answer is 4364.19 Angstrom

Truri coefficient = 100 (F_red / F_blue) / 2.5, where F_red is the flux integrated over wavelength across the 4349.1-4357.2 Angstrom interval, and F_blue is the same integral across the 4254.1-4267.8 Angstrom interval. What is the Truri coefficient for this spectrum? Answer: 25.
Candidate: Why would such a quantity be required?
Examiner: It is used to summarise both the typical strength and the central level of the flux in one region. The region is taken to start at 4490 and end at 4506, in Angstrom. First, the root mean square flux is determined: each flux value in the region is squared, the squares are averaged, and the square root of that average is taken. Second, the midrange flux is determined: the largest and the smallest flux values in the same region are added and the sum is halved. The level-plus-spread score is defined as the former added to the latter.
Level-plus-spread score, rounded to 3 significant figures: 552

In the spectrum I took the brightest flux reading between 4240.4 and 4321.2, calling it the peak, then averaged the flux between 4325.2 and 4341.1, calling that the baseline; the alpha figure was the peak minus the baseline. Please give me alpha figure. 43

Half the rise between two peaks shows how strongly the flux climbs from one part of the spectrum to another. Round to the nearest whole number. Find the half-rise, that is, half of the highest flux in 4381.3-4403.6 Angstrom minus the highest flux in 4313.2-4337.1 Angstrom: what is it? -10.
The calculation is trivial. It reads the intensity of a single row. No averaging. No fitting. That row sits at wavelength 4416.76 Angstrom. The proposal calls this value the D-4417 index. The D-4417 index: 285.3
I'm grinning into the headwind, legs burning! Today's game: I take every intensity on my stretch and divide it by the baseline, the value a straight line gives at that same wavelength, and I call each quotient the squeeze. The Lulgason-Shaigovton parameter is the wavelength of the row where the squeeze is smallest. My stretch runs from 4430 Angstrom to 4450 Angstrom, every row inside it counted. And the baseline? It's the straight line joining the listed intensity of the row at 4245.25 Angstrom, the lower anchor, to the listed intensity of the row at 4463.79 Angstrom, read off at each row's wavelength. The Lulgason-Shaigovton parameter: 4441.23 Angstrom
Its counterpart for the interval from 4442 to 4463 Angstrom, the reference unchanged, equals 4459.68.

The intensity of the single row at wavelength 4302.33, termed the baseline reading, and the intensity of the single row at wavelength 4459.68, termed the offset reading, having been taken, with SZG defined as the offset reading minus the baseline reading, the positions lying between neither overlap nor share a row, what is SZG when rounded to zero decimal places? 47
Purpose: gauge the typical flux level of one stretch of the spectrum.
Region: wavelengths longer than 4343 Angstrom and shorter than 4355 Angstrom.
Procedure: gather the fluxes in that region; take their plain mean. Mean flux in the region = 218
